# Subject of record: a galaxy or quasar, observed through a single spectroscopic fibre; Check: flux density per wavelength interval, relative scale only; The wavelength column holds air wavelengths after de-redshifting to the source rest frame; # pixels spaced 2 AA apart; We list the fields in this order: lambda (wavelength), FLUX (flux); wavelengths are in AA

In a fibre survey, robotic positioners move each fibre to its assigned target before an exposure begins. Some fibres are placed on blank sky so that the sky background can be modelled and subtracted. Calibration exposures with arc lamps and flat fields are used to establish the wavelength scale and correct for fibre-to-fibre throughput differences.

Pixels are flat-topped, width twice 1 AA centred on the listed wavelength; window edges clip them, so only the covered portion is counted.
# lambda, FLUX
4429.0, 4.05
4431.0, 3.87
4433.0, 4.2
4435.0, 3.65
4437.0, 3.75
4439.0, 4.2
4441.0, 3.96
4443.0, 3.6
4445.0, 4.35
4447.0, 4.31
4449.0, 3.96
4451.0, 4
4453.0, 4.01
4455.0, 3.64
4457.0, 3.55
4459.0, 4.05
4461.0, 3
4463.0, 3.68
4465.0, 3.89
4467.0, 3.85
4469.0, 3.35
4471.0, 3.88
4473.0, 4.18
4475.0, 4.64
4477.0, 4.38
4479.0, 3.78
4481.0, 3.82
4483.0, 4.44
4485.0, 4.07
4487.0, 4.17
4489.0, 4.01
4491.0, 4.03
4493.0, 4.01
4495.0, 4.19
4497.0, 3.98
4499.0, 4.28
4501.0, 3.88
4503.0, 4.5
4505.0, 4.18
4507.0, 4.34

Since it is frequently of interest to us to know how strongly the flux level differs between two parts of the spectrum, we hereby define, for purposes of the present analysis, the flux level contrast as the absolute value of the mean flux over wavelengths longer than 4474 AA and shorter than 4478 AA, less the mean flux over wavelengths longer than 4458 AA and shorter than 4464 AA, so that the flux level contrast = 0.9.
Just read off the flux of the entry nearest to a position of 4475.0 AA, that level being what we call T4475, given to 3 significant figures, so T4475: 4.64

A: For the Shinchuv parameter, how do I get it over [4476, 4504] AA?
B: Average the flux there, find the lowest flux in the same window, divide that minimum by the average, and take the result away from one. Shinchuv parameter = 0.080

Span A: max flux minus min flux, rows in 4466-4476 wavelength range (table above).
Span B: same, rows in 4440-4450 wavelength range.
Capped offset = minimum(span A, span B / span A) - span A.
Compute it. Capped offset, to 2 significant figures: -0.71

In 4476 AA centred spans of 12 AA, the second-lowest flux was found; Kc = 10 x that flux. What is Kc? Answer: 38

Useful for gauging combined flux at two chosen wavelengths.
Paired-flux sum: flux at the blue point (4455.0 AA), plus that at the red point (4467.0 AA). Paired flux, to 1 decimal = 7.5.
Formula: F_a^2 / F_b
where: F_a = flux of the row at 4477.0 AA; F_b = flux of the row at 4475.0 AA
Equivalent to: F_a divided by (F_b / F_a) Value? 4.13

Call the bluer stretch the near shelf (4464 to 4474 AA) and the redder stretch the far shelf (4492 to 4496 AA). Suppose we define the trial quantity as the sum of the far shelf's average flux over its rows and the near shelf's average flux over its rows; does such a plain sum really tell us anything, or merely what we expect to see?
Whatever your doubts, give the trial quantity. 7.9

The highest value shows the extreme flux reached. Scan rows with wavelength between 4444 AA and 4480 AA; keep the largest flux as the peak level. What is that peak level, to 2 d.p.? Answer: 4.64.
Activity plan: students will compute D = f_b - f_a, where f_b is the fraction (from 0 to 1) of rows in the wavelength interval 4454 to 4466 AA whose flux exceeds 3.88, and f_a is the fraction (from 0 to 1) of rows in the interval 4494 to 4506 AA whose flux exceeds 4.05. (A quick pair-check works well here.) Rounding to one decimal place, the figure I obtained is -0.3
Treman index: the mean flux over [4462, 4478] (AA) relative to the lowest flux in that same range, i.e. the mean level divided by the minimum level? 1.19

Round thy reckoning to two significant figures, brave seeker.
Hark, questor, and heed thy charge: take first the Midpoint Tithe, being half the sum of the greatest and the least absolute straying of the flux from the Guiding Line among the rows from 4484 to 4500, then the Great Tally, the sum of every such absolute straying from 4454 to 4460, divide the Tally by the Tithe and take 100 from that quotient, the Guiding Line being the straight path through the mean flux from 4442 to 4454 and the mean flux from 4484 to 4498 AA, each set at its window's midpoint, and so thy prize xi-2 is -92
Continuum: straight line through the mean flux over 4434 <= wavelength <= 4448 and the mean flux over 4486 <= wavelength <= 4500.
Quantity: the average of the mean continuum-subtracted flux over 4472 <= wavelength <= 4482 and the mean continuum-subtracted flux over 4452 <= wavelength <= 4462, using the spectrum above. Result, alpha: -0.13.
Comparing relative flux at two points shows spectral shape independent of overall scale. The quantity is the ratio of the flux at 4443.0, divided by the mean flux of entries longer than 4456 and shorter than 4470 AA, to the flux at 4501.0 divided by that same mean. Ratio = 0.93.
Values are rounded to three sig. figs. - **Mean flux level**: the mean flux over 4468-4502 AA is 4.06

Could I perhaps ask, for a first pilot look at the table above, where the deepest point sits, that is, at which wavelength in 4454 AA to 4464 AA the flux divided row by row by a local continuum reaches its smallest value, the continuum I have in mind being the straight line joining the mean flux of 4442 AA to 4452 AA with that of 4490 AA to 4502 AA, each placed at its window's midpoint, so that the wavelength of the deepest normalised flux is 4461.0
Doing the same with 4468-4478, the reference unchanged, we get 4469.0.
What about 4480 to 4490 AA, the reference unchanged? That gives 4481.0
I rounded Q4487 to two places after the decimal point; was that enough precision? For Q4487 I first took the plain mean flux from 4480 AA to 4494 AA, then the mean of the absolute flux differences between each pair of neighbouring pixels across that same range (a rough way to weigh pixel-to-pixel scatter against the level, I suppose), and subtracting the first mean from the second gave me -3.86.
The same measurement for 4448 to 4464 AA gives -3.34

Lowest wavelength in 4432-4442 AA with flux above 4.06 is 4433.0 AA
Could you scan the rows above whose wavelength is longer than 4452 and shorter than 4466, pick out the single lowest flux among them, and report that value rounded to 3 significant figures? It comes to 3.00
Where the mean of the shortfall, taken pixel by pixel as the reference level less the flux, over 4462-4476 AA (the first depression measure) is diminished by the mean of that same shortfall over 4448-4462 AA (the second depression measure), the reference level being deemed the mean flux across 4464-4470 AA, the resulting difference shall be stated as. -0.18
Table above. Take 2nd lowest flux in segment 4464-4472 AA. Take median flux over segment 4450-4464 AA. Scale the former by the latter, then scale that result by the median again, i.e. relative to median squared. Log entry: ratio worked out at 0.284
